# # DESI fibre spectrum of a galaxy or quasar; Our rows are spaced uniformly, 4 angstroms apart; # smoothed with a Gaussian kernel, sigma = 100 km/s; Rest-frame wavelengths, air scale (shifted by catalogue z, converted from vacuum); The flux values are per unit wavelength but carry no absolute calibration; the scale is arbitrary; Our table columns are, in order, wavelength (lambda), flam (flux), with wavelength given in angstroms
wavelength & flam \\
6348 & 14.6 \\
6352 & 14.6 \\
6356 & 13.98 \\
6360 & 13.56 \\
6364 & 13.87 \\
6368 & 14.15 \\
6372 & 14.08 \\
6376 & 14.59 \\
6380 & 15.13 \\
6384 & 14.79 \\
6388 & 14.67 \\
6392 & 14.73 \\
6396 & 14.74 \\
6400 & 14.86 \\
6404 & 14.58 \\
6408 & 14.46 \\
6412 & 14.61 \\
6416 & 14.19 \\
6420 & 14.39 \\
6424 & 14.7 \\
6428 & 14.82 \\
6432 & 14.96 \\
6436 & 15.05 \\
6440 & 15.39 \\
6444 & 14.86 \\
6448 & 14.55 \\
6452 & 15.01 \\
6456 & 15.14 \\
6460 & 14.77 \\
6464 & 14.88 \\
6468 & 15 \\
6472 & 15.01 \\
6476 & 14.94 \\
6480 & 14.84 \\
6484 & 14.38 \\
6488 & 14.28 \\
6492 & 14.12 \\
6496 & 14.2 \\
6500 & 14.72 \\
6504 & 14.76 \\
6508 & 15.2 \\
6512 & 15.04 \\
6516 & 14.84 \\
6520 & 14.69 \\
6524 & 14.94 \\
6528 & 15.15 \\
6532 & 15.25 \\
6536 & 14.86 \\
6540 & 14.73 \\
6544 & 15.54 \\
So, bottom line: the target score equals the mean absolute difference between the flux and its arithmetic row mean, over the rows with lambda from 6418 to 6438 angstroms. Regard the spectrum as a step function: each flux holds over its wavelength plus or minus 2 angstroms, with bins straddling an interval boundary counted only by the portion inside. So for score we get 0.191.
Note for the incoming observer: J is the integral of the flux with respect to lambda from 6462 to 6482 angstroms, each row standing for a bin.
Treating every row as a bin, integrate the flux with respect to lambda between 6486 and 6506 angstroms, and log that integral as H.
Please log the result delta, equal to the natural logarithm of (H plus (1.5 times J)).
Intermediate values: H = 288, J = 299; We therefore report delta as 6.60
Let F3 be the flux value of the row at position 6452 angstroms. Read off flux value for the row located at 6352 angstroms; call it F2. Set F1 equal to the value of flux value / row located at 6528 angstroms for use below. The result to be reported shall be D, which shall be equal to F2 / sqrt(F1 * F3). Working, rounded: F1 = 15.15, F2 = 14.6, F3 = 15.01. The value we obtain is 0.97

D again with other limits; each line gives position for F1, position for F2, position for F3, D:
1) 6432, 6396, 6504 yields 0.99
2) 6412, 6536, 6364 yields 1.04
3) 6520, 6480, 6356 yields 1.04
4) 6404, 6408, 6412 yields 0.99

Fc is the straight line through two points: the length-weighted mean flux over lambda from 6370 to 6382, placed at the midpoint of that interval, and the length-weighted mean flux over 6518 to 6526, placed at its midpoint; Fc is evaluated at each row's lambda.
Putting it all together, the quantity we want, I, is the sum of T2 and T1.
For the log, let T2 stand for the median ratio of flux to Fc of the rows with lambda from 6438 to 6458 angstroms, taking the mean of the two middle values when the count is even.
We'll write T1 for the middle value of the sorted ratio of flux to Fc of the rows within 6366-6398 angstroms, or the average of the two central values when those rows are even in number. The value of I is 2.03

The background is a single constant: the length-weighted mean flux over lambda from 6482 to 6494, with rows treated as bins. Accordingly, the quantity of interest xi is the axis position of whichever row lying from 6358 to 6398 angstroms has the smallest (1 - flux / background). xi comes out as 6380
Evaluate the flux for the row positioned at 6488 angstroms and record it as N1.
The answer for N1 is 14.28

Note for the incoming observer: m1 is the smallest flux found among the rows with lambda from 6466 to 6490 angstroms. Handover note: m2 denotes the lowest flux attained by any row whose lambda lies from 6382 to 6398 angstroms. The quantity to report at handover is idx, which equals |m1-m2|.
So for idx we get 0.39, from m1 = 14.28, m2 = 14.67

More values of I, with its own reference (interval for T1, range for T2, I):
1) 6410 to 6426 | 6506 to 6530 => 2.00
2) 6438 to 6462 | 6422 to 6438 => 2.03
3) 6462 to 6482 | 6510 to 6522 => 2.02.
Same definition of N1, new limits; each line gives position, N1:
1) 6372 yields 14.08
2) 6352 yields 14.6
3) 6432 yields 14.96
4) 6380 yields 15.13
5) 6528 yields 15.15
